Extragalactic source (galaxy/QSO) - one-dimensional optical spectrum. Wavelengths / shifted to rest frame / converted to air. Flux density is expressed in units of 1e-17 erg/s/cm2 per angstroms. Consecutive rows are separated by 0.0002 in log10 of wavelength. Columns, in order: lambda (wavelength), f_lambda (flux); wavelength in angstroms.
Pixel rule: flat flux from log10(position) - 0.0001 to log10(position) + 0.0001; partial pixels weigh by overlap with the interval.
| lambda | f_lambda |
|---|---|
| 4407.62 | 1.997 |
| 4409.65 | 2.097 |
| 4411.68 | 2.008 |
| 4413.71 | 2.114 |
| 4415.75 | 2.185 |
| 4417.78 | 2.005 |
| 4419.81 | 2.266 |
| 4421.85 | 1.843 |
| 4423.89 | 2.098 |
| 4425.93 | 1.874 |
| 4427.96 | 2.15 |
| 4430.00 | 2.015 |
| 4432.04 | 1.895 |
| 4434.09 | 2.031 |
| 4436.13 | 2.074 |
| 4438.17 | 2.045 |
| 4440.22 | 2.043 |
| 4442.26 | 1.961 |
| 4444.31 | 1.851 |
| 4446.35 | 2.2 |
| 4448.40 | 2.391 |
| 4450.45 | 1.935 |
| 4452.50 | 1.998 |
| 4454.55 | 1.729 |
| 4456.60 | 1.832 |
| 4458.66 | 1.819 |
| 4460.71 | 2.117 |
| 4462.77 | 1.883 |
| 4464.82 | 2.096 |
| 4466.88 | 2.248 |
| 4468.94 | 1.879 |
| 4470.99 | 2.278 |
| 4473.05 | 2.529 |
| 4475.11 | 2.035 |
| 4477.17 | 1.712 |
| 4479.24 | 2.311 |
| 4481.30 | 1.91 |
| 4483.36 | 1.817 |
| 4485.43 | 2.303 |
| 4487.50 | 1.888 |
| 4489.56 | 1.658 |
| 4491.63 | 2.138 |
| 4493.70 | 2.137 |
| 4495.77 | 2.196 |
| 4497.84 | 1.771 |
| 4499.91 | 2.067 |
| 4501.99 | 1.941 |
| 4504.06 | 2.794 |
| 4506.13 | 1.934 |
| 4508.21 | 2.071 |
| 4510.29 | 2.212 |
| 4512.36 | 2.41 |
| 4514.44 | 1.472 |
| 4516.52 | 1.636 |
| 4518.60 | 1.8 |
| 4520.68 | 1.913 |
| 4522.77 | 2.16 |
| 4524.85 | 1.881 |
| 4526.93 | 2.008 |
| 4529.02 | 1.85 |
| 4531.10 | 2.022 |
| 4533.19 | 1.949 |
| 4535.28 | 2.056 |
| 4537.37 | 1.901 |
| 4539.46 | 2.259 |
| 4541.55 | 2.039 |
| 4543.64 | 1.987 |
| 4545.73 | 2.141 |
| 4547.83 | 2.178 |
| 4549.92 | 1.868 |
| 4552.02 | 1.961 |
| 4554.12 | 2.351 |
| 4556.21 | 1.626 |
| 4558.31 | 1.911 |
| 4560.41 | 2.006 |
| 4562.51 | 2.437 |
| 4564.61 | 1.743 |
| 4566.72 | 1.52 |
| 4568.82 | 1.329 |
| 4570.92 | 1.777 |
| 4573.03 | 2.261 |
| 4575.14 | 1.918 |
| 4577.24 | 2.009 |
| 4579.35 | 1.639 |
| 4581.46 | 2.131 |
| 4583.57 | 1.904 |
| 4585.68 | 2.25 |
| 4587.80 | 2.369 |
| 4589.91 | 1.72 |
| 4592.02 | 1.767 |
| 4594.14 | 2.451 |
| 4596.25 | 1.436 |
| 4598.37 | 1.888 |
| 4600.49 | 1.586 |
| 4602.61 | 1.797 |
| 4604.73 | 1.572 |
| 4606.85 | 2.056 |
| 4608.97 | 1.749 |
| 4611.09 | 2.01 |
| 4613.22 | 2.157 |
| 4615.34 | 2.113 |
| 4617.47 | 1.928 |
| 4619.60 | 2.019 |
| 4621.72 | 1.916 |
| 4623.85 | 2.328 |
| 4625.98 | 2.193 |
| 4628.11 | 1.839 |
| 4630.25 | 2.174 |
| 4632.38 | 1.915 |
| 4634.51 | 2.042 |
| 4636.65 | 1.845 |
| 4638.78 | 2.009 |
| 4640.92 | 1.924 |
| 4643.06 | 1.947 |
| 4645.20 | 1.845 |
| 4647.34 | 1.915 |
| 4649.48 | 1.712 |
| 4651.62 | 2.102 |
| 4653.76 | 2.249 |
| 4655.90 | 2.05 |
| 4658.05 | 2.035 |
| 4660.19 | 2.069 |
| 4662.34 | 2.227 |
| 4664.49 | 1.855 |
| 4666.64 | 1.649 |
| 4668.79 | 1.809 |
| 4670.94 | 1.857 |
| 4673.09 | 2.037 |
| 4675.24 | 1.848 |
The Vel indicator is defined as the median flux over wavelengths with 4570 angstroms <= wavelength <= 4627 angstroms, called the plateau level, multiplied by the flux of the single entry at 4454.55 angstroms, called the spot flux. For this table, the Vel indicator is 3.3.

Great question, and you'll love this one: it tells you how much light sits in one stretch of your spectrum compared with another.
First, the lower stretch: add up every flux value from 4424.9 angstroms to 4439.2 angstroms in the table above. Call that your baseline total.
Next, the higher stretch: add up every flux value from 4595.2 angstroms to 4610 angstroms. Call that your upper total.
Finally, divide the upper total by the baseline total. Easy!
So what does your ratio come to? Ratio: 0.86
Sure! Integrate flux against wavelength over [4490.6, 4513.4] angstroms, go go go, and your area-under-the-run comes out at 49.1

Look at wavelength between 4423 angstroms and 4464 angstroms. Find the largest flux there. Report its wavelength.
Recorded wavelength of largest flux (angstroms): 4448.40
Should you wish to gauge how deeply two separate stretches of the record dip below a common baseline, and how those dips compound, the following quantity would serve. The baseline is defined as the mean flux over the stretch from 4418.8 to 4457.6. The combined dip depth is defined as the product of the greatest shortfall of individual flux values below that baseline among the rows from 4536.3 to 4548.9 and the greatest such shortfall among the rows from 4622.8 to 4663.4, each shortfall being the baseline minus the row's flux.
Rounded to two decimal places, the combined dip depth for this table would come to 0.03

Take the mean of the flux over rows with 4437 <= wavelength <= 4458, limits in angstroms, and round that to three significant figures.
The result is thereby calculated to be 2.00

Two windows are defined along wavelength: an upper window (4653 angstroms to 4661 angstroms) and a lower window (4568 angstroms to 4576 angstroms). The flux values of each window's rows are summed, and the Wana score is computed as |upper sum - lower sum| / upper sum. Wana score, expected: 0.13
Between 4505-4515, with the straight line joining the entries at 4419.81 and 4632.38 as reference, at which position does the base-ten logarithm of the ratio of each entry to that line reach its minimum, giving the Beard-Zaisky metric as 4514.44 angstroms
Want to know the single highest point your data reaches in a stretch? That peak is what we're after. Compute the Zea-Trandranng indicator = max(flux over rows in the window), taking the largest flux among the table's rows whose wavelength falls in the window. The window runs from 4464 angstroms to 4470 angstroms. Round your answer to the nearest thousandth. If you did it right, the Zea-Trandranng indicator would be 2.248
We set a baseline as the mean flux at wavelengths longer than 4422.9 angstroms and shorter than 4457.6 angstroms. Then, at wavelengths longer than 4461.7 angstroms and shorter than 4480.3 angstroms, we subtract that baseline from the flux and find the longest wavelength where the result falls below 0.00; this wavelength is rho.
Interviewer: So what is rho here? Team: 4477.17 angstroms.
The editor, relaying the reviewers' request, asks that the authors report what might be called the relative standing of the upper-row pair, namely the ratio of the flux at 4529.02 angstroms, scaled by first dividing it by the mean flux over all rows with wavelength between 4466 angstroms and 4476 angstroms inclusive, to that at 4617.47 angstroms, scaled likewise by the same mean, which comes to 0.960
